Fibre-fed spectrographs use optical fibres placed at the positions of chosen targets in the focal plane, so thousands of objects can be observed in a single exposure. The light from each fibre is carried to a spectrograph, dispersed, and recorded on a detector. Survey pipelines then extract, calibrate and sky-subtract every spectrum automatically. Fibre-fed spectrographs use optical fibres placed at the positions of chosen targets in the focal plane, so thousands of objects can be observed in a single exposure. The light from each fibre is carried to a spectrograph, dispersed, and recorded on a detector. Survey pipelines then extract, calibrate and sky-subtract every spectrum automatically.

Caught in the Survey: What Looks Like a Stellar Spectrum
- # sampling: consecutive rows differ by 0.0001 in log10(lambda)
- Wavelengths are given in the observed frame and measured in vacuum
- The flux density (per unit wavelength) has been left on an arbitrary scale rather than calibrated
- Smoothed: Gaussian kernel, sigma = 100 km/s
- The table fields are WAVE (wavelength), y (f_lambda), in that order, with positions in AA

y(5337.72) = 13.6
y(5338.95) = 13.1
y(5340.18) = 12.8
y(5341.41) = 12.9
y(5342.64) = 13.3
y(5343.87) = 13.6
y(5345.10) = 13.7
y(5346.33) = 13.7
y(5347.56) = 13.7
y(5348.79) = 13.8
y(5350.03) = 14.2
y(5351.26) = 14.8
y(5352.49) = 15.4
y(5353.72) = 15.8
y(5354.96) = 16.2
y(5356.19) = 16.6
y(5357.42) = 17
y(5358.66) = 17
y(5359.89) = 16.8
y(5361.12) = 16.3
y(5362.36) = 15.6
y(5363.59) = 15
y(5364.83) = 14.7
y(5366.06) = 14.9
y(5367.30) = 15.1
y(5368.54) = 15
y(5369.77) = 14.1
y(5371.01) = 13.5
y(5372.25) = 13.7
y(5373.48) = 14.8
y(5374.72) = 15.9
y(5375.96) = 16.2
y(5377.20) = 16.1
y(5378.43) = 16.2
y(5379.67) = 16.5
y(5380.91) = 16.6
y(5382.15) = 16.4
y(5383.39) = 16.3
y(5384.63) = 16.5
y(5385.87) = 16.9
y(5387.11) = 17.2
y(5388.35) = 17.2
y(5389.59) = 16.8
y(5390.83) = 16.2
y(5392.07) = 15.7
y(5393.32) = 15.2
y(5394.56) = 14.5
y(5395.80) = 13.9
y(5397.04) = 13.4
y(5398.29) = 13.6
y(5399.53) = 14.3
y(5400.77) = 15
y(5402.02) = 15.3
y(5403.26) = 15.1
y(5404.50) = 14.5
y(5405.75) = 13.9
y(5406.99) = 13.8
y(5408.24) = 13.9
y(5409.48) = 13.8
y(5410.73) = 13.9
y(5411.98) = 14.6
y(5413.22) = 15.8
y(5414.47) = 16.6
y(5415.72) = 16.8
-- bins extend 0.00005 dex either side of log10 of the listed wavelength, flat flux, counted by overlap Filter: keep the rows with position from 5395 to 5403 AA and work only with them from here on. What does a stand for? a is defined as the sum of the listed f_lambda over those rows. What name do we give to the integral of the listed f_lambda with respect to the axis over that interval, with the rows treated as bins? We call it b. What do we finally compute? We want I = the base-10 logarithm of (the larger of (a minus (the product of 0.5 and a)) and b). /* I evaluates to 2.06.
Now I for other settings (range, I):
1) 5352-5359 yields 2.06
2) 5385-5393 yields 2.12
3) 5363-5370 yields 2.02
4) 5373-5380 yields 2.05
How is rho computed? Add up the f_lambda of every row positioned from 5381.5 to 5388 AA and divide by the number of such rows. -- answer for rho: 16.7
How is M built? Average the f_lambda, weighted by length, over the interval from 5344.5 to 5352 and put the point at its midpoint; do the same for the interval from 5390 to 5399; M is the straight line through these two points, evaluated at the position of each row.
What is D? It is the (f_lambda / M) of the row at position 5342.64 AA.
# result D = 0.96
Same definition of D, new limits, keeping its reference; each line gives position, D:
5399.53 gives 0.97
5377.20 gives 1.12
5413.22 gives 1.06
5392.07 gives 1.07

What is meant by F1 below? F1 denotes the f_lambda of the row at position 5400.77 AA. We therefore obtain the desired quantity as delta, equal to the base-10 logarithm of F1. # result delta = 1.18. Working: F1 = 15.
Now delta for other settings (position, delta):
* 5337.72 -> 1.13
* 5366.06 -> 1.17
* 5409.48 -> 1.14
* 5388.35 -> 1.24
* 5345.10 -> 1.14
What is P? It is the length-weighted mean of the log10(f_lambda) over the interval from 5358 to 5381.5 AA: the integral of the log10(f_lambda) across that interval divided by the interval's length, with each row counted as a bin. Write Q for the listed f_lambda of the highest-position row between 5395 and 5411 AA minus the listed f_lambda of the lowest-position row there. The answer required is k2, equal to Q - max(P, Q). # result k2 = -1.2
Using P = 1.19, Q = 0.0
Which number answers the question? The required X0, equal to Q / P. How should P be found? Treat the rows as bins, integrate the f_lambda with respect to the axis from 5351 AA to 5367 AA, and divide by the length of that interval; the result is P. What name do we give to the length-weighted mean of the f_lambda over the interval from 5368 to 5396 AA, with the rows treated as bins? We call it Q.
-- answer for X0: 0.99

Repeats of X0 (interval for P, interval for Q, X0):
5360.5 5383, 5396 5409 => 0.93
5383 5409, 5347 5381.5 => 1.02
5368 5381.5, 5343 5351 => 0.90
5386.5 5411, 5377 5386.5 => 1.11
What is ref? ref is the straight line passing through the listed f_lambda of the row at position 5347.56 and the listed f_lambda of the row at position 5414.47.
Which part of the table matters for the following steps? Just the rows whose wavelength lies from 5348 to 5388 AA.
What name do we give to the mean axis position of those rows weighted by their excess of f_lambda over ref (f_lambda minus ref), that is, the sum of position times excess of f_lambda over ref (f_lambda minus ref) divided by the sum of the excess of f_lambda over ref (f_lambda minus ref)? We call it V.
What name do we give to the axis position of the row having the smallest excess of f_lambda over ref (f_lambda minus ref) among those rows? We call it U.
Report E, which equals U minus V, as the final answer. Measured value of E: 4.6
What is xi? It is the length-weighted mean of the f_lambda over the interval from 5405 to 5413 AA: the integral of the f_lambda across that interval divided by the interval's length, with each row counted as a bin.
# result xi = 14.1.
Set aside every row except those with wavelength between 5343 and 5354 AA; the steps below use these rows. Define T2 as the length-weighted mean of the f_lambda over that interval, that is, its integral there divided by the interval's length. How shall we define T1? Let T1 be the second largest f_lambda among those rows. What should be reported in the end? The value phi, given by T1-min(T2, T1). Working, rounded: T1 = 15.4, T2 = 14.24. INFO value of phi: 1.2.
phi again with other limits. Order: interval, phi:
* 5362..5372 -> 0.4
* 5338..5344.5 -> 0.1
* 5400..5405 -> 0.1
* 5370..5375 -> 0.5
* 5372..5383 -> 0.6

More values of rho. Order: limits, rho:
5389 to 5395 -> 15.7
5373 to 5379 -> 15.8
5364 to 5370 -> 14.8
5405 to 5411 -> 13.9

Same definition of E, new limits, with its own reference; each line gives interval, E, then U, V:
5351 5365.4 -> 7.4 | 5364.83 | 5357.5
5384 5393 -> 4.6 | 5392.07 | 5387.5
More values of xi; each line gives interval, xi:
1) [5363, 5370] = 14.8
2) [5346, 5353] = 14.3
